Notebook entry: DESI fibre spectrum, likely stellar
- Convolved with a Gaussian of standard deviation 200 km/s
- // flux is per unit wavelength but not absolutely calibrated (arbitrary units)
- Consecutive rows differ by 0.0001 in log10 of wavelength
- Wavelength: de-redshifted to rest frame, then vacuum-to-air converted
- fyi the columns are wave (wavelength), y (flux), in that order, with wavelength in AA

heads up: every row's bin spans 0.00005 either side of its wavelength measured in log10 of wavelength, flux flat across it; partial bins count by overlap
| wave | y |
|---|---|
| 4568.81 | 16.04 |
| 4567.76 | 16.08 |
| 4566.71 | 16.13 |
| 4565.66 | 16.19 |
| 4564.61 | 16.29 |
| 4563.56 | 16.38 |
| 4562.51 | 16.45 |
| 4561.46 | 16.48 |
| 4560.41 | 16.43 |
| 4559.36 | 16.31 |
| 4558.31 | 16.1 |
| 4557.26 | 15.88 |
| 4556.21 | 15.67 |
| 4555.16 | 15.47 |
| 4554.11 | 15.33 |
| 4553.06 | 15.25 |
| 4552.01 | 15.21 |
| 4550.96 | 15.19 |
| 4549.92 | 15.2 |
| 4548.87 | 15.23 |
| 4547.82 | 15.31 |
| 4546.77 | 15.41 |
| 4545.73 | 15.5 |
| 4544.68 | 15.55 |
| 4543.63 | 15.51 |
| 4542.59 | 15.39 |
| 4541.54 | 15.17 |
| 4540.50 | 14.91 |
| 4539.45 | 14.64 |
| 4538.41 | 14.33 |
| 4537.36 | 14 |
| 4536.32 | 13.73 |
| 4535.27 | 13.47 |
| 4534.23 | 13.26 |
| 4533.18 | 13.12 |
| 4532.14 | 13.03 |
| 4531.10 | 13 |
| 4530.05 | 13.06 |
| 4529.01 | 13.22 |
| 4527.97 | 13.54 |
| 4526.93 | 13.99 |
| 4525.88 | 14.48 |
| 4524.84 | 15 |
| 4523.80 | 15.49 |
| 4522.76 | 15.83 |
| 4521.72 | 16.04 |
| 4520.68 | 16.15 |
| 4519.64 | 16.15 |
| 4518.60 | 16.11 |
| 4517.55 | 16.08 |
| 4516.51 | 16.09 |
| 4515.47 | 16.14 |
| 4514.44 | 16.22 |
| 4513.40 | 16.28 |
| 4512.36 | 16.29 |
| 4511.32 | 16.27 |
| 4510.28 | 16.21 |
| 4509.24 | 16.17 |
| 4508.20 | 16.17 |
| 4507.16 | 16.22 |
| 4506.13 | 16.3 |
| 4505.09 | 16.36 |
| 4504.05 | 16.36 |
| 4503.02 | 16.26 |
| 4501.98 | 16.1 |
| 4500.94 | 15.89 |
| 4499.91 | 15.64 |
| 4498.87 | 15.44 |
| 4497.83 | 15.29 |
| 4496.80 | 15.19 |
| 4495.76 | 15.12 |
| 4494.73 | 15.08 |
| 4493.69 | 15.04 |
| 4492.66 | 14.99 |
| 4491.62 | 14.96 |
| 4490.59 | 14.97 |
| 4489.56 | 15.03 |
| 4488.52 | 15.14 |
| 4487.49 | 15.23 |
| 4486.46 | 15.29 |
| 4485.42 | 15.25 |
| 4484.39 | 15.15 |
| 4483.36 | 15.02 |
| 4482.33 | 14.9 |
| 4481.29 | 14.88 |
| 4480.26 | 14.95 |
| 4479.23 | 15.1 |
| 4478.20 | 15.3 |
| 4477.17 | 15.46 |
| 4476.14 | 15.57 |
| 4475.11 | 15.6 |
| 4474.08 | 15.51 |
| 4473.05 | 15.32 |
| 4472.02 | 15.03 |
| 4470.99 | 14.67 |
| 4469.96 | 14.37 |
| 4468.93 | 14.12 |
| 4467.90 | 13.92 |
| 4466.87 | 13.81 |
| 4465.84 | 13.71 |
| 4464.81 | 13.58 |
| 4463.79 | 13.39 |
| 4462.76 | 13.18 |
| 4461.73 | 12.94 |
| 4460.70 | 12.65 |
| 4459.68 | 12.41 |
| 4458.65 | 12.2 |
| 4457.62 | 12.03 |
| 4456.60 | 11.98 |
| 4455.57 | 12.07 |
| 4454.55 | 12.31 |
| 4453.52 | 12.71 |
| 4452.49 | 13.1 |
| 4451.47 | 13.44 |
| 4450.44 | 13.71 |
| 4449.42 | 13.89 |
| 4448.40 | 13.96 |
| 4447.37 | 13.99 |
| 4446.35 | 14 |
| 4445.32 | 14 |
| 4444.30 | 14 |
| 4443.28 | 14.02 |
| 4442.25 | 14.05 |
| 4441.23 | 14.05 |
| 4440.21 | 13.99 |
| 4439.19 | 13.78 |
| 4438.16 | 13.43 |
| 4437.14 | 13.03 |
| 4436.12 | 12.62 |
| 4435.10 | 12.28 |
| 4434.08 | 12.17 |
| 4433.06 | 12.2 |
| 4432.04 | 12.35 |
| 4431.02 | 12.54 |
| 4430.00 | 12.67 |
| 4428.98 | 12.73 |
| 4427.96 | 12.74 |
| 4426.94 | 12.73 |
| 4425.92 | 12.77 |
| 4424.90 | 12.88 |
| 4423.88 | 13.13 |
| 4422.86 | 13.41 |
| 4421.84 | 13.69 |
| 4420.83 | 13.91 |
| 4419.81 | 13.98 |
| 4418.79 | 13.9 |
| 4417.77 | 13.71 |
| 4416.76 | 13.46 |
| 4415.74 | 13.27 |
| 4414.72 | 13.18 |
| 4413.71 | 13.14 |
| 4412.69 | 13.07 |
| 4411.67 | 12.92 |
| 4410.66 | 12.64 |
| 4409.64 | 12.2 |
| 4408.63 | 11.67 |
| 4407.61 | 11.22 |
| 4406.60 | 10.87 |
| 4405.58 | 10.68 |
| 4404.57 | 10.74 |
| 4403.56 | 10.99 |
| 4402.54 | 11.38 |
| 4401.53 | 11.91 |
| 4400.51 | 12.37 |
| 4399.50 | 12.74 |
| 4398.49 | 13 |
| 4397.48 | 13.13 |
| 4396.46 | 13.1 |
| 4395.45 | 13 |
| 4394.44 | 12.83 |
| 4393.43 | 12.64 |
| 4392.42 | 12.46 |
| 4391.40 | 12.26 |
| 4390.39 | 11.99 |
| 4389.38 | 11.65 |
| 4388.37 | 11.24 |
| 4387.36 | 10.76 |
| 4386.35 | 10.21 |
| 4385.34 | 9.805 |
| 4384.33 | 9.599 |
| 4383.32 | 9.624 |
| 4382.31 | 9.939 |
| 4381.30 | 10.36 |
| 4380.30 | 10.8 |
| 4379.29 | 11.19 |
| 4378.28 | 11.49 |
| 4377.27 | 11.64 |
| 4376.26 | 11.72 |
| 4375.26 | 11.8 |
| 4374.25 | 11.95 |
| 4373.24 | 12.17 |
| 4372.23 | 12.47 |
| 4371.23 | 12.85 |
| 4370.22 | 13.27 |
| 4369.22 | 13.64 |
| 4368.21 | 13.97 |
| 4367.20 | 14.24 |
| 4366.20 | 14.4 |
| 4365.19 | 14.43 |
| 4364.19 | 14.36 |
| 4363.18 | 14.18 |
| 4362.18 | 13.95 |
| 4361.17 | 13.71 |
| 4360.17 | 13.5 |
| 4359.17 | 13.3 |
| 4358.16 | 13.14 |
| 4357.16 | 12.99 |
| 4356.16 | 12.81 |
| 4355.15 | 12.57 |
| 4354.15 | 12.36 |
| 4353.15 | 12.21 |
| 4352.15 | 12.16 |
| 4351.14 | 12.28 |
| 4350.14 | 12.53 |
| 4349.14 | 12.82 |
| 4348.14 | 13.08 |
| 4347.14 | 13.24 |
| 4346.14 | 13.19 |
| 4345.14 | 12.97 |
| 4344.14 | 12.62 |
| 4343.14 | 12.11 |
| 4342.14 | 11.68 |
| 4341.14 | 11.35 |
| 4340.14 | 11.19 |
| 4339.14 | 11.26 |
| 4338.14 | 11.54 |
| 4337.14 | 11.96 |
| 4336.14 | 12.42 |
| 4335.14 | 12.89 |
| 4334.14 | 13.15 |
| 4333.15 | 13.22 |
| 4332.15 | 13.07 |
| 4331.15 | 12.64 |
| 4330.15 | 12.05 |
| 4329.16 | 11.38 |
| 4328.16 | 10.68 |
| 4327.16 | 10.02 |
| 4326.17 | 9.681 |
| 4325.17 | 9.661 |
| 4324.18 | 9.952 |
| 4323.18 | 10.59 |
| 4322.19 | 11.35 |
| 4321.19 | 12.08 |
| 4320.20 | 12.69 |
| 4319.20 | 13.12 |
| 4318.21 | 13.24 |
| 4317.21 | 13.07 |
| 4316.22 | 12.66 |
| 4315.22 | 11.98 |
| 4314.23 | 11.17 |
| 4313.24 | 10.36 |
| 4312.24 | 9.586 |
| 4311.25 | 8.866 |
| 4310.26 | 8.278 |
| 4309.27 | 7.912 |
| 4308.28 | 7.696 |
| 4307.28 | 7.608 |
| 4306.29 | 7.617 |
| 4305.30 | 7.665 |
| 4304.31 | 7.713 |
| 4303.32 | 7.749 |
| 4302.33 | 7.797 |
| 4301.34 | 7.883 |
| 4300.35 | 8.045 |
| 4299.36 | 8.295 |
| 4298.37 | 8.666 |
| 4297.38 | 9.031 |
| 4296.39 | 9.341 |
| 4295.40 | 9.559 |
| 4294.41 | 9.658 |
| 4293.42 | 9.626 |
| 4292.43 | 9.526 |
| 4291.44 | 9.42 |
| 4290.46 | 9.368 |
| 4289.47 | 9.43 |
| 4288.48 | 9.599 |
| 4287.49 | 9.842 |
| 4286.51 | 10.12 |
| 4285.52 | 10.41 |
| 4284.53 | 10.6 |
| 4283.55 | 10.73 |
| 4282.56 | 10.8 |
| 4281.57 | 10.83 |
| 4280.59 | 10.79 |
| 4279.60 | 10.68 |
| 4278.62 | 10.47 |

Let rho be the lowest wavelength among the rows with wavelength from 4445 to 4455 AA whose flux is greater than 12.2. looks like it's 4445.32 AA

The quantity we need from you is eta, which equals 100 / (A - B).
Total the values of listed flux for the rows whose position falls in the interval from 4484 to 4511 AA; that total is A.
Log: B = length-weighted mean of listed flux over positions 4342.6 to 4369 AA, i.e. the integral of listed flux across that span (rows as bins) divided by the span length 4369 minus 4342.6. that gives 0.255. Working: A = 405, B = 13.2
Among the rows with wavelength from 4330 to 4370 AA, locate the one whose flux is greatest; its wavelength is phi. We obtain 4365.19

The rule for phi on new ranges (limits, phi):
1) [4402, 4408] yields 4402.54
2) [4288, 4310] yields 4294.41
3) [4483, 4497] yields 4486.46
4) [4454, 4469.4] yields 4468.93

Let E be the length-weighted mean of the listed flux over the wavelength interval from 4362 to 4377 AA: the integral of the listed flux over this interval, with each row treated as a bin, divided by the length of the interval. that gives 13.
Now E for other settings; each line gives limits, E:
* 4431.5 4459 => 13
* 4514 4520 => 16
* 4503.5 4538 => 15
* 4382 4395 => 11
